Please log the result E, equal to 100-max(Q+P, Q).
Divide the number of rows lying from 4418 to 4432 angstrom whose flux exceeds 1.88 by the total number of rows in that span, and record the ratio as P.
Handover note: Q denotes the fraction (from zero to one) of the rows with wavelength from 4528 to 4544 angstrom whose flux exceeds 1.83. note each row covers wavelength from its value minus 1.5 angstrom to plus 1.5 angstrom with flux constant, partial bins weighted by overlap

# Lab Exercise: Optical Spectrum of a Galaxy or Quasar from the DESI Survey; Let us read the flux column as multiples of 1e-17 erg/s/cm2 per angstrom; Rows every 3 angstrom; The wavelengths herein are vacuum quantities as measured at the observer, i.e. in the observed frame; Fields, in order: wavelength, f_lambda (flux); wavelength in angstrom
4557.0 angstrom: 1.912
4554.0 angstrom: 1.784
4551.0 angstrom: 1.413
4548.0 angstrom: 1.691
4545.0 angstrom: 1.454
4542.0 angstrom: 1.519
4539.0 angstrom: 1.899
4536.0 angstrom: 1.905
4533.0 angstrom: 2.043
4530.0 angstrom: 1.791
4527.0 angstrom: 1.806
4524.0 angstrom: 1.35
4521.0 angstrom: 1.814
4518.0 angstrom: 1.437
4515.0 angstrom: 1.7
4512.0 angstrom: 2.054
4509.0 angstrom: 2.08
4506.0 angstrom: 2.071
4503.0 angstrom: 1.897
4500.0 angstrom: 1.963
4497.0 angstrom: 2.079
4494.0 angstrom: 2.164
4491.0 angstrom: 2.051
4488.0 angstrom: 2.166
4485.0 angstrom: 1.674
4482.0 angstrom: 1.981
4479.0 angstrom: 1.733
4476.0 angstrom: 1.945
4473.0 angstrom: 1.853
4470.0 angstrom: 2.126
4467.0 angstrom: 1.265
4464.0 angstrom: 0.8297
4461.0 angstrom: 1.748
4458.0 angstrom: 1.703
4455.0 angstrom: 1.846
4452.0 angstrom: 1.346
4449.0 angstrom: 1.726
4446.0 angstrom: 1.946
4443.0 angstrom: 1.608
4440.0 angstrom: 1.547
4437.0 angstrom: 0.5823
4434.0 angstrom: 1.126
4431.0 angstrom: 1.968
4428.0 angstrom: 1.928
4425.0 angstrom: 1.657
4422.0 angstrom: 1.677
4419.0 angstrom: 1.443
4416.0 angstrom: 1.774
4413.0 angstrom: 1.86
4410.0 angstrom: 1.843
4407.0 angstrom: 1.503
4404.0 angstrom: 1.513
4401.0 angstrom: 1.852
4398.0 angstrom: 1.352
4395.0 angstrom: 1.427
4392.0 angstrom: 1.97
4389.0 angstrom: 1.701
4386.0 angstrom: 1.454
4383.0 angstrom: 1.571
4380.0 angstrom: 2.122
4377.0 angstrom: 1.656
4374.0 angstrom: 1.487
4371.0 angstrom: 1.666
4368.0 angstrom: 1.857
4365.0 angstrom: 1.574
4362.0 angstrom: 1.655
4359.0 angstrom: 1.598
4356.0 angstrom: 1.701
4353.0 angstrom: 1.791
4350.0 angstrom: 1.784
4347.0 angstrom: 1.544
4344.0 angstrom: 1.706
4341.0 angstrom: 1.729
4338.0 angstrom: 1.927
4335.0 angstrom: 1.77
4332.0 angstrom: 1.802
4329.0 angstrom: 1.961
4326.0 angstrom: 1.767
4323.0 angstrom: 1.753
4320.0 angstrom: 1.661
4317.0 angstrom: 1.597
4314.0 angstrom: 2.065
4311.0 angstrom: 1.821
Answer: 99.0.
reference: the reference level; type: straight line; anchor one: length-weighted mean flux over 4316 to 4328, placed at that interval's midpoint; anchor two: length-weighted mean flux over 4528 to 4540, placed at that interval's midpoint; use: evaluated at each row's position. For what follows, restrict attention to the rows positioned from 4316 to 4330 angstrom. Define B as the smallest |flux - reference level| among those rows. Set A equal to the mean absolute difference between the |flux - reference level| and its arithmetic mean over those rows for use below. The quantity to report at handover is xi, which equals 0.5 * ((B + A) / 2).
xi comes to 0.026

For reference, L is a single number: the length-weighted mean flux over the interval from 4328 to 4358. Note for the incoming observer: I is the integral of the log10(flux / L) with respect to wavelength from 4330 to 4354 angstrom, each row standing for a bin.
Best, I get -0.1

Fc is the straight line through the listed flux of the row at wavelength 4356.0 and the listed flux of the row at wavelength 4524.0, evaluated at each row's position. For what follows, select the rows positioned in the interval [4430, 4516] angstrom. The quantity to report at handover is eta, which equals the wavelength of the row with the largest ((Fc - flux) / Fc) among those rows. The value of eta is 4437.0 angstrom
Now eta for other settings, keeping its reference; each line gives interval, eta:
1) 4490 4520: 4518.0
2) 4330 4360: 4347.0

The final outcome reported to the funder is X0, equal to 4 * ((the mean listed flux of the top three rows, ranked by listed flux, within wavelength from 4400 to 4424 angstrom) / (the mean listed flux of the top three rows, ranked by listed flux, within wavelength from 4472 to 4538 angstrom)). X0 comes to 3.47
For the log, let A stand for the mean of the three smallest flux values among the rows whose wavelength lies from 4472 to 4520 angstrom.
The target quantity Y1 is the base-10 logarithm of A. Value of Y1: 0.21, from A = 1.60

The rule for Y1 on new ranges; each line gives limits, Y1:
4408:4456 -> 0.01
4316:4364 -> 0.20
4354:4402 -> 0.15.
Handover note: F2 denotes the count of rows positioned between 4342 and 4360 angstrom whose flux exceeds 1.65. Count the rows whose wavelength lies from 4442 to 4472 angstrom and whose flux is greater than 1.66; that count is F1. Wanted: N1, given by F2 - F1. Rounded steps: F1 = 6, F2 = 4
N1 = -2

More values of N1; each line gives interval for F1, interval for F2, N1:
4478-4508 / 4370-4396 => -5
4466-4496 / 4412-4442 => -3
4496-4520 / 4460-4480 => -2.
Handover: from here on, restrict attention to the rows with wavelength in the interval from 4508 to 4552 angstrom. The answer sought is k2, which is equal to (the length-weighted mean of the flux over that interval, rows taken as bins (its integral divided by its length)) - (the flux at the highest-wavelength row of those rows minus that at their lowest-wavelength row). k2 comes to 2.40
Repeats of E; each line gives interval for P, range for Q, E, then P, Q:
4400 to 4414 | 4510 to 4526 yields 99.8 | 0.00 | 0.2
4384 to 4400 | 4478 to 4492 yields 99.2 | 0.20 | 0.6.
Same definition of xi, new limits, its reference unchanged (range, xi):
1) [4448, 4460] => 0.041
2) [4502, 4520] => 0.026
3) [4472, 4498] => 0.019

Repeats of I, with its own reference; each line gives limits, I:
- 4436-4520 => -1.2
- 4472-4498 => 1.1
